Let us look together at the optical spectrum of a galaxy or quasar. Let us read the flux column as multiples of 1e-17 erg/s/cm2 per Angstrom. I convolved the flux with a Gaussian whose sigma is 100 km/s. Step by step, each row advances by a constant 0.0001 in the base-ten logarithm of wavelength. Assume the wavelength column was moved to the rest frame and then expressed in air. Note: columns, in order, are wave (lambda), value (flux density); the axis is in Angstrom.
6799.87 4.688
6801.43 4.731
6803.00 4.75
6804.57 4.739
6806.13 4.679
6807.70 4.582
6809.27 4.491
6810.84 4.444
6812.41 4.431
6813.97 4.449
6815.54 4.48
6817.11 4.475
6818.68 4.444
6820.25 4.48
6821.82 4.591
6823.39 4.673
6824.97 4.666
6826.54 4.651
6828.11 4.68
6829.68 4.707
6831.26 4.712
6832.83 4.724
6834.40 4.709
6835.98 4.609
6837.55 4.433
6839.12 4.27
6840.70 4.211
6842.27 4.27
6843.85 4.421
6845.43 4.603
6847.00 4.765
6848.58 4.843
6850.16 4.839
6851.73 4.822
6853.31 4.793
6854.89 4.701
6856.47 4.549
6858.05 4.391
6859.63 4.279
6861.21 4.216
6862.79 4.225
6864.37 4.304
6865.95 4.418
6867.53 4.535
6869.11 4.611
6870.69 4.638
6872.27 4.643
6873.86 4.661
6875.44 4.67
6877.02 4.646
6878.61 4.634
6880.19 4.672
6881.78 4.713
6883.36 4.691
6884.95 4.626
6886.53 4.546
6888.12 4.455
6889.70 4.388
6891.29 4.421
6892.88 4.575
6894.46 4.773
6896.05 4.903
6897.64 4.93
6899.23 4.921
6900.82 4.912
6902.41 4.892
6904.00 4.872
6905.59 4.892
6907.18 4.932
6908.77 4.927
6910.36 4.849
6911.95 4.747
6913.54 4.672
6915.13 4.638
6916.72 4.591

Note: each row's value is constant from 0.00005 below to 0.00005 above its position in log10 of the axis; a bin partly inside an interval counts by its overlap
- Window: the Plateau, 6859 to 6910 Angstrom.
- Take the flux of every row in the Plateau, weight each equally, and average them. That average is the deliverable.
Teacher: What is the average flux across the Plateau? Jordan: 4.64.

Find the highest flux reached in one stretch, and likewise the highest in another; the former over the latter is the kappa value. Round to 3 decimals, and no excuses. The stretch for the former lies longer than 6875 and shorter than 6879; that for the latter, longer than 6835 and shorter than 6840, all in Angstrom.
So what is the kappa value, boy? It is 1.013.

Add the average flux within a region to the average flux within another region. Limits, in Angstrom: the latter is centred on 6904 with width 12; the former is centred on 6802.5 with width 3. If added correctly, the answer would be 9.6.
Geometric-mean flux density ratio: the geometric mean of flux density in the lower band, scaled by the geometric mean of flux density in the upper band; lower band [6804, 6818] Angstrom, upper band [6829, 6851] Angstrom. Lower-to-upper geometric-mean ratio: 0.99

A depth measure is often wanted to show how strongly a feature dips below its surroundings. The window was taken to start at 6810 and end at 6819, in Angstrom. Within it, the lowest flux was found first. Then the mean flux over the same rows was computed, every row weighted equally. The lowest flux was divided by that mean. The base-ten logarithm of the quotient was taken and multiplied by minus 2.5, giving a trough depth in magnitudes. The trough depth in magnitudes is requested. 0.006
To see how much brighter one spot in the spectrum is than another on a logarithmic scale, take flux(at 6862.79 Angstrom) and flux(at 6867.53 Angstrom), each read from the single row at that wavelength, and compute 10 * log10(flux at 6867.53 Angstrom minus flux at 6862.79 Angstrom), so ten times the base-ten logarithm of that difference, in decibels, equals -5.1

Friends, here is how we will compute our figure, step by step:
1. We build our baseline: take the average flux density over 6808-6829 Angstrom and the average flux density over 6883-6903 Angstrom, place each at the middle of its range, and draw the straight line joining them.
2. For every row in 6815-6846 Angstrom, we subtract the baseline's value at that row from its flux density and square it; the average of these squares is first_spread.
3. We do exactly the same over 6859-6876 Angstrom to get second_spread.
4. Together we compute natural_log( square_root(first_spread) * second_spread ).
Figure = -4.67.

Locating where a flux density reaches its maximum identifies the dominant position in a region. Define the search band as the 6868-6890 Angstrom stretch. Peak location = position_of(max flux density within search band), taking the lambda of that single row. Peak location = 6881.78 Angstrom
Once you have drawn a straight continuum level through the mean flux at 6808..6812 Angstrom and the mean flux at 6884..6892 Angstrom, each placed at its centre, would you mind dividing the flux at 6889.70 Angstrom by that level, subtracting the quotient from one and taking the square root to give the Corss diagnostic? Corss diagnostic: 0.15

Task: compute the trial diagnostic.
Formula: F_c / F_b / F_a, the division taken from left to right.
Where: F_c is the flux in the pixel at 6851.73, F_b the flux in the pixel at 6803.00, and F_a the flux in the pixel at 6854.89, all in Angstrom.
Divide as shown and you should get 0.216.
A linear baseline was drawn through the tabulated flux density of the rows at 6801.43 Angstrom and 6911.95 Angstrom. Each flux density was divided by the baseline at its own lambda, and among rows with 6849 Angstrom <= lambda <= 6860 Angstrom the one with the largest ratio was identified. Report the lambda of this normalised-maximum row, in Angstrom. 6850.16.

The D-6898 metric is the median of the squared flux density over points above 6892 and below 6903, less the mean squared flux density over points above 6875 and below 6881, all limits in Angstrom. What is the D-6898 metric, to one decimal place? 2.4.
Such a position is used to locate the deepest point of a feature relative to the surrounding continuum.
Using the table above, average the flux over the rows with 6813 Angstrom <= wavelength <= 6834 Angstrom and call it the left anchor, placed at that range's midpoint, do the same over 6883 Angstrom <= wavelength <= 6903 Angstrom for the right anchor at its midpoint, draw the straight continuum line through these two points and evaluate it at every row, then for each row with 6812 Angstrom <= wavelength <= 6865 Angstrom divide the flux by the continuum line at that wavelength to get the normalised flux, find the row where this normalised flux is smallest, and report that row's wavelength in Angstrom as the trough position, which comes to 6861.21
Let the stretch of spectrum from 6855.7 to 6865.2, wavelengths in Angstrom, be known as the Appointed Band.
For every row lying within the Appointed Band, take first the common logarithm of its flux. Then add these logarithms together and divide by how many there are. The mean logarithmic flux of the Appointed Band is 0.64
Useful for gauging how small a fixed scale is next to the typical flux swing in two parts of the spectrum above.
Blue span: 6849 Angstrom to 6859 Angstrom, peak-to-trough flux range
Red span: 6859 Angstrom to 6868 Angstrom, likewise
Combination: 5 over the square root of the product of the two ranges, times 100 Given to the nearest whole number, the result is 1323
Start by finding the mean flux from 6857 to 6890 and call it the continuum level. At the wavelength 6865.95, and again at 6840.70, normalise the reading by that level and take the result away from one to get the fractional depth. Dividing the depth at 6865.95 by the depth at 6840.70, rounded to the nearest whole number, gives 0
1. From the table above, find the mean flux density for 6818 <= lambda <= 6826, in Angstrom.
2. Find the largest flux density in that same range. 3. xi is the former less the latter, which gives -0.10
